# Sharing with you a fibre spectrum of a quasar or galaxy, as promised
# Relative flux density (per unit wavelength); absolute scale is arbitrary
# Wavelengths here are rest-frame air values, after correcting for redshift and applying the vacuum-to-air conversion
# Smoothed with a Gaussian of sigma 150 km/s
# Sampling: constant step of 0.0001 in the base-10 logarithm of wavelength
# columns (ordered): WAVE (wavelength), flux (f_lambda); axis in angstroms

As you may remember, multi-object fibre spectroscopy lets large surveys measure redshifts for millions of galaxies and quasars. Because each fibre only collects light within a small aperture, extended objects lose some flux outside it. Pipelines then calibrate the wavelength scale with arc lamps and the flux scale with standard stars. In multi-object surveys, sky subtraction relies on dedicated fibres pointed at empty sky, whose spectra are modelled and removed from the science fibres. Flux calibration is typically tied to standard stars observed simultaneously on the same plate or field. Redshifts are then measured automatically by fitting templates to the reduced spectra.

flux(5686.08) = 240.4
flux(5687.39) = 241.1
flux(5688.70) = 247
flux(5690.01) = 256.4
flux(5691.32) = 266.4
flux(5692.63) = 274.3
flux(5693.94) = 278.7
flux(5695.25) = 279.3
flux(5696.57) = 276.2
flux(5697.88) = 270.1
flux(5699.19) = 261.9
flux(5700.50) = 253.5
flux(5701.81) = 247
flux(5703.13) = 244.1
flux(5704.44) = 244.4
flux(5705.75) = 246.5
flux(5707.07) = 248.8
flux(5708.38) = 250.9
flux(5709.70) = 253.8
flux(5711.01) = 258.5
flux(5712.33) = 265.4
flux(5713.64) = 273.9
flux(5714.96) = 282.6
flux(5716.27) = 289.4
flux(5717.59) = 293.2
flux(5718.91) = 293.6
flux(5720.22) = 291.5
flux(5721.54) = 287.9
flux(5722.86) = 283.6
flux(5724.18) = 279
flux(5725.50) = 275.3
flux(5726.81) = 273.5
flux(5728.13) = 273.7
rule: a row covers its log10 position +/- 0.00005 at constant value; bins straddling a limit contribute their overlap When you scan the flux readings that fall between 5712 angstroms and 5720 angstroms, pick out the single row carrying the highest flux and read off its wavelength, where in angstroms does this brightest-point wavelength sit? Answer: 5718.91 angstroms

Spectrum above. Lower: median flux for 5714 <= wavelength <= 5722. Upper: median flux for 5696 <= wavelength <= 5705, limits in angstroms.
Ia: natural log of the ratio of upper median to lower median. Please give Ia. -0.14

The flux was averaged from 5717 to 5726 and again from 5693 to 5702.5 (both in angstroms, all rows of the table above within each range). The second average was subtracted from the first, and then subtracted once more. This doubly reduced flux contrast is -247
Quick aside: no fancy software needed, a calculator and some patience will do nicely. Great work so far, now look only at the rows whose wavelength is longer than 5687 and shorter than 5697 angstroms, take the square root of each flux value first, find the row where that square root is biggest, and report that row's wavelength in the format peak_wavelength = 5695.25 angstroms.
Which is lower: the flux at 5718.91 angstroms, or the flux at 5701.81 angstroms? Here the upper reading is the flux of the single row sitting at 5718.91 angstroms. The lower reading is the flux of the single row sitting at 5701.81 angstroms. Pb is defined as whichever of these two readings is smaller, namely 247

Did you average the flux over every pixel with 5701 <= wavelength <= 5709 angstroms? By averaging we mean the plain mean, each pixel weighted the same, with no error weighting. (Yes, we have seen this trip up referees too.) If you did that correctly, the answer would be 247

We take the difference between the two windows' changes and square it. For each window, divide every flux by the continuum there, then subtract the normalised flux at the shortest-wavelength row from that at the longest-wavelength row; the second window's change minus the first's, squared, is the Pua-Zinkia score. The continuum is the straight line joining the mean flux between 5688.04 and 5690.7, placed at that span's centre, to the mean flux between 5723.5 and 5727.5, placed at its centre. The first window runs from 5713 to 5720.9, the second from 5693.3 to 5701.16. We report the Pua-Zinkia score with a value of 0.027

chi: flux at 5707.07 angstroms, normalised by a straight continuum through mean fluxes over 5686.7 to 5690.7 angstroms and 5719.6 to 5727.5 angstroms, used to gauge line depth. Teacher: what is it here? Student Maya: 0.94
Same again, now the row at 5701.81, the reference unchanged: 0.95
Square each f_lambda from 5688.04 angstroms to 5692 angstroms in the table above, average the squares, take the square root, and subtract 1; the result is 256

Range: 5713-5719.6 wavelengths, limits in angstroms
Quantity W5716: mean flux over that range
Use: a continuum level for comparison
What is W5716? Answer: 287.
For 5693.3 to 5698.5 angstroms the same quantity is 276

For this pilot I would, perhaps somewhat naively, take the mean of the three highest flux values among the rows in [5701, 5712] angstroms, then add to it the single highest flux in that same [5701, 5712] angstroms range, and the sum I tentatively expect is 513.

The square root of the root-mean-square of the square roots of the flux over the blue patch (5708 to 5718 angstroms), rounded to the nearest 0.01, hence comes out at 4.06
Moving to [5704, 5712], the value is 3.98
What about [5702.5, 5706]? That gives 3.96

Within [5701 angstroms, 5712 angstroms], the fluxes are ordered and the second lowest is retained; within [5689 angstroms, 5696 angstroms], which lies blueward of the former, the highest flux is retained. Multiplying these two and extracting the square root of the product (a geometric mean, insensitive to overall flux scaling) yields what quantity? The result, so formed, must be 261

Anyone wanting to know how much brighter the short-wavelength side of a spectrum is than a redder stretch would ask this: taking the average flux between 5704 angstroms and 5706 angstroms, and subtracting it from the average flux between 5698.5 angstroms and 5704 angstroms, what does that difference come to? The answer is 6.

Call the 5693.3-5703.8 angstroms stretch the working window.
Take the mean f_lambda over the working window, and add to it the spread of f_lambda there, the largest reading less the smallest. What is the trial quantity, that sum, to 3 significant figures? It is 299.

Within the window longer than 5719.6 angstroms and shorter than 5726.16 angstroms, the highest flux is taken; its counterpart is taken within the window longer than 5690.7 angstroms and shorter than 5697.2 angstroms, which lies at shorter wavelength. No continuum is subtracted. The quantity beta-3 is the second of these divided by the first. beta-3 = 0.96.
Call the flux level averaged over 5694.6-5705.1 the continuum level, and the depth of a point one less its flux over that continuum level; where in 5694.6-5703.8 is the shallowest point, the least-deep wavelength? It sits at 5695.25 angstroms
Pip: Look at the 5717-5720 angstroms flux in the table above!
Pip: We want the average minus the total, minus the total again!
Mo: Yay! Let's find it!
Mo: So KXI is -880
